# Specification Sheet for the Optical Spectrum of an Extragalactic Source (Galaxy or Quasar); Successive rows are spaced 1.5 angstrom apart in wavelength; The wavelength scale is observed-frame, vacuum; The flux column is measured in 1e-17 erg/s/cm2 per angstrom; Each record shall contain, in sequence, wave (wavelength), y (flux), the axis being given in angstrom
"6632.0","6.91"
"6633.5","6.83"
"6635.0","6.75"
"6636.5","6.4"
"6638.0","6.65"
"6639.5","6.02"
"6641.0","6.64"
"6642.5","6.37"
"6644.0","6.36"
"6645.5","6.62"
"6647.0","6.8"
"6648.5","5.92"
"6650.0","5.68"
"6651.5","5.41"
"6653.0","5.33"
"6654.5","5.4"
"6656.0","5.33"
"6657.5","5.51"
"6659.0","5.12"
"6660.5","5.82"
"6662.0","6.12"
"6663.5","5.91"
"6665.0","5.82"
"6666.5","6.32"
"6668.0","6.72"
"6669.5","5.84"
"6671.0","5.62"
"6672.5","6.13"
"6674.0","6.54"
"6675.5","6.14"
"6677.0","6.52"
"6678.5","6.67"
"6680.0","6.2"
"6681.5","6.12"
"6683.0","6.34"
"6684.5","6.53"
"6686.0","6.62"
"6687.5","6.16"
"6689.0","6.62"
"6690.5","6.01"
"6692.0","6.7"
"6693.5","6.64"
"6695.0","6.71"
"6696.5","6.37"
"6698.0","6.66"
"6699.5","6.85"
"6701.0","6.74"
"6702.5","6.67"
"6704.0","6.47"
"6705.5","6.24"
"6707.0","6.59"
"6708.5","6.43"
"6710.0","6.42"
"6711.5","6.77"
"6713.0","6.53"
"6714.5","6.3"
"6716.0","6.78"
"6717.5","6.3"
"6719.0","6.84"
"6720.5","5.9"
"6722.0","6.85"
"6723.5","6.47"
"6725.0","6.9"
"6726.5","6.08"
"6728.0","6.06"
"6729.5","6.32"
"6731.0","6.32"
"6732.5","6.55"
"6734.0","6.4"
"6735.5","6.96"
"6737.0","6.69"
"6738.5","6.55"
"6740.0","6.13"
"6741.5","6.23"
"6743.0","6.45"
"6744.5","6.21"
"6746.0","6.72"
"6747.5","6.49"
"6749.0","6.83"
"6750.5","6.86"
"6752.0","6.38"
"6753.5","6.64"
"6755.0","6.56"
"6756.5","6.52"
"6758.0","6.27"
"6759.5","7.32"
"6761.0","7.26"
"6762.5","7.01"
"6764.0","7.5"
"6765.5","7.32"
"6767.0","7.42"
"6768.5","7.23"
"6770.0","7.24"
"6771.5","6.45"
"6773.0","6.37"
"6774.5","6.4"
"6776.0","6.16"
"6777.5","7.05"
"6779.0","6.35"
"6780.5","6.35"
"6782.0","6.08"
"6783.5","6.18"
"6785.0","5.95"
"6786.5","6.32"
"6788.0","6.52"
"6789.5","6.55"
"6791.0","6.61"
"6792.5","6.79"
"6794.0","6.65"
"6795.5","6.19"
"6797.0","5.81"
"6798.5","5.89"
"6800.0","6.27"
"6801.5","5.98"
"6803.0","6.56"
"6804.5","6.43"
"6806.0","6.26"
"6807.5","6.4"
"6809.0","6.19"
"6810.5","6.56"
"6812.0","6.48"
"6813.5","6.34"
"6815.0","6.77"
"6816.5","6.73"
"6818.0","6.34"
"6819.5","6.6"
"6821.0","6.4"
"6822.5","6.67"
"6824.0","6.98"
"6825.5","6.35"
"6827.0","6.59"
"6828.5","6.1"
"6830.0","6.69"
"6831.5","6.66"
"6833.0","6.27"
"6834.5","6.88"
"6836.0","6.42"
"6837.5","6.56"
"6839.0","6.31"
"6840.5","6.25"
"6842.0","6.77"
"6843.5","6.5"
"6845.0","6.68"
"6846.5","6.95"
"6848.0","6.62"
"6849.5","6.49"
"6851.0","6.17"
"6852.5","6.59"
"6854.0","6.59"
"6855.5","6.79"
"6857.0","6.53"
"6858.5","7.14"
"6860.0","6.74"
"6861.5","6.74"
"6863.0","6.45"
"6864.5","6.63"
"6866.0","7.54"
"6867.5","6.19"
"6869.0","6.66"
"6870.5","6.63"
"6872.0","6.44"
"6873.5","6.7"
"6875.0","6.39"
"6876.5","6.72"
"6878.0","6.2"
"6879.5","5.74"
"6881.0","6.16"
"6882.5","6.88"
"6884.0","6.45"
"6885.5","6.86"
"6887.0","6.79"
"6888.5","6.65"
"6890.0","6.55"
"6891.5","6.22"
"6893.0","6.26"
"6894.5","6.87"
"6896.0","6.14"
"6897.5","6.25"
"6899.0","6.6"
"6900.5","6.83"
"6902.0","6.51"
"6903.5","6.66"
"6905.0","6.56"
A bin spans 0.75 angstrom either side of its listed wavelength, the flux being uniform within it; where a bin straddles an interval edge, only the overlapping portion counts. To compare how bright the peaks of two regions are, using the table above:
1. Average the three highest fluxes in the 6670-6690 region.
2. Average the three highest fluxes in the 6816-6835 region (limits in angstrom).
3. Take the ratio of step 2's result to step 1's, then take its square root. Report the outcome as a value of 1.02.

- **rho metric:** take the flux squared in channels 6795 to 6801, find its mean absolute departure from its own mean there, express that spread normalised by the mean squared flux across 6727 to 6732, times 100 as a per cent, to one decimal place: 5.9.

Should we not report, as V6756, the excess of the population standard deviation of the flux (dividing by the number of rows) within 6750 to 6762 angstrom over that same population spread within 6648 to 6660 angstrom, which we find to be 0.14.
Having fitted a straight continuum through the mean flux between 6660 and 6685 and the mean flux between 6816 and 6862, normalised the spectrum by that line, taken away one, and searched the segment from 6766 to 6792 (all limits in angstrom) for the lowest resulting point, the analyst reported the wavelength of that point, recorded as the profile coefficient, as 6785.0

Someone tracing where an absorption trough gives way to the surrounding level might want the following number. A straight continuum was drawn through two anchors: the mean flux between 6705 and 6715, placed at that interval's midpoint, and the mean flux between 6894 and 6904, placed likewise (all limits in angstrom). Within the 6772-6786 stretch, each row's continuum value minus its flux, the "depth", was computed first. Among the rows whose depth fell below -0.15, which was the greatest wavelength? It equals 6777.5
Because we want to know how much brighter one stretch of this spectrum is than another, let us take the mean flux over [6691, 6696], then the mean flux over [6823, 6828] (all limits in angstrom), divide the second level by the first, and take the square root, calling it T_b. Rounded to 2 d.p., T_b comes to 1.00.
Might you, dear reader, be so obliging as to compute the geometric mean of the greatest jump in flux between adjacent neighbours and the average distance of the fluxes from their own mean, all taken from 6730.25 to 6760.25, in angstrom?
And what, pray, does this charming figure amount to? 0.47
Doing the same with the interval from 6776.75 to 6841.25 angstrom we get 0.40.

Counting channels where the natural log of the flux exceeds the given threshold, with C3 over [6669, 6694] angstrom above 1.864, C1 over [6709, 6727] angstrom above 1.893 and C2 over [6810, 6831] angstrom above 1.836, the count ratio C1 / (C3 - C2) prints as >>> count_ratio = -1.0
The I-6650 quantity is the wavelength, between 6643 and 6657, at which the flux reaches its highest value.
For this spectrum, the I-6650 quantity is 6647.0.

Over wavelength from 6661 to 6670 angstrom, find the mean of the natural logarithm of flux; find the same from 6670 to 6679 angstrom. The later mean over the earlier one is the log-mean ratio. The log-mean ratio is 1.01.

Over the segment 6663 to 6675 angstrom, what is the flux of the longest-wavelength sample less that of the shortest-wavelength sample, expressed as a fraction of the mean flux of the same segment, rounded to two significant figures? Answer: 0.10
